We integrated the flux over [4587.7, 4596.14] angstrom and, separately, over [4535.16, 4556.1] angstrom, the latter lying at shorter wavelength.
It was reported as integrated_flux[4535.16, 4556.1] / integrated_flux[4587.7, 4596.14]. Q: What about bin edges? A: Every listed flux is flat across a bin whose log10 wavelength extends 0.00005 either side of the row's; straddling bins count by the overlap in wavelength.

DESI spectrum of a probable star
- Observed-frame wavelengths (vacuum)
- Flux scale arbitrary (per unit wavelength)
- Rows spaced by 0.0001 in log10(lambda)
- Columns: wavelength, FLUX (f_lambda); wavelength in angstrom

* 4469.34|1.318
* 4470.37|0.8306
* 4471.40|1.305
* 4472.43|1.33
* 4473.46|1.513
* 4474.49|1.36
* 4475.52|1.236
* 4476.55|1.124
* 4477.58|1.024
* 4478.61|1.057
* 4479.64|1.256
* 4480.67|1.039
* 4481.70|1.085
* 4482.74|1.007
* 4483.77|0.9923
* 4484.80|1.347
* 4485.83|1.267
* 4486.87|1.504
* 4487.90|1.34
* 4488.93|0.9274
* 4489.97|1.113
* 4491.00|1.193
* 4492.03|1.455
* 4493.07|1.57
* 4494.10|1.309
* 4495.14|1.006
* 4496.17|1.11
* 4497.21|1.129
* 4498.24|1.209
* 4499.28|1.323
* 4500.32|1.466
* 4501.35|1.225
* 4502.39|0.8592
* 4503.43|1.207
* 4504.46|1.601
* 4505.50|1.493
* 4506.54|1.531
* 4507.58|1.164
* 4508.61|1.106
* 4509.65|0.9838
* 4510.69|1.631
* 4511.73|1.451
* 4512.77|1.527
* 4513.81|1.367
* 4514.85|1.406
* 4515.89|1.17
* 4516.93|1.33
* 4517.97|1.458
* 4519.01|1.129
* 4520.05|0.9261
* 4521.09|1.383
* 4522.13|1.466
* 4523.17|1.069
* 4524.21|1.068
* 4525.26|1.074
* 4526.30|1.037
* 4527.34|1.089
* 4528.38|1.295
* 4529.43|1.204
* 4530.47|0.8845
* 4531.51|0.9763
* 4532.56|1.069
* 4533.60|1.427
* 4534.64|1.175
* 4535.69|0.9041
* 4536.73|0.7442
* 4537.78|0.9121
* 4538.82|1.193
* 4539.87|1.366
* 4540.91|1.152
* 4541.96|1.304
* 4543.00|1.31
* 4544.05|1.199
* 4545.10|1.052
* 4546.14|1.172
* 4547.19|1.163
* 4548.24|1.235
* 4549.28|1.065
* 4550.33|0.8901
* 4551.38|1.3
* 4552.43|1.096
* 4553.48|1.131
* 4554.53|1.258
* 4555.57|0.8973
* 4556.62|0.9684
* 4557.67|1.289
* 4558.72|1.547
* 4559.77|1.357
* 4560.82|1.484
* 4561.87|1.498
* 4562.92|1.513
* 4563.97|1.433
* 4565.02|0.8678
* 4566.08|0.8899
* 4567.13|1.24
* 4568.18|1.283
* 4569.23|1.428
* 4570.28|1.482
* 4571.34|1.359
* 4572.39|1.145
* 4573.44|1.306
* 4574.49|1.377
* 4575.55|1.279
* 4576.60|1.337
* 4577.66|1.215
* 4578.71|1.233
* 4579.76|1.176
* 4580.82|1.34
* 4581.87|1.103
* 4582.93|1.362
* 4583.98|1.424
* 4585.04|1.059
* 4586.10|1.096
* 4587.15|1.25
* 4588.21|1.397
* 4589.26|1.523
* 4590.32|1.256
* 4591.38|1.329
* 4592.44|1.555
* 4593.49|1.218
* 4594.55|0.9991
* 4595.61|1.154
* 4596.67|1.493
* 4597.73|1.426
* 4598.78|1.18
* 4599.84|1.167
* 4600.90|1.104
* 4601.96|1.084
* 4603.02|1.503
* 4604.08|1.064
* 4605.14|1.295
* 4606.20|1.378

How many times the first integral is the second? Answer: 2.1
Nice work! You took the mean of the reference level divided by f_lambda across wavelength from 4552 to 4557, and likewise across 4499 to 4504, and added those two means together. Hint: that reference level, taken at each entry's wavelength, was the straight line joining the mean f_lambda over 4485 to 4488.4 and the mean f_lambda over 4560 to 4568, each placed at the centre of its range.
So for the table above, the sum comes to 2.37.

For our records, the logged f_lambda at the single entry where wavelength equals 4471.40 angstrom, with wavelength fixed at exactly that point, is 1.305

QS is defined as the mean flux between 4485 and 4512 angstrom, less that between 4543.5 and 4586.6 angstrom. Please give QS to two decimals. 0.04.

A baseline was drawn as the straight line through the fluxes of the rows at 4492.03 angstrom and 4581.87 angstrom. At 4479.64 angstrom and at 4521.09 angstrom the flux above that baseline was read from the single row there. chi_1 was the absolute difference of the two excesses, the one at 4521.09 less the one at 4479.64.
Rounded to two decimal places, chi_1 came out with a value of 0.29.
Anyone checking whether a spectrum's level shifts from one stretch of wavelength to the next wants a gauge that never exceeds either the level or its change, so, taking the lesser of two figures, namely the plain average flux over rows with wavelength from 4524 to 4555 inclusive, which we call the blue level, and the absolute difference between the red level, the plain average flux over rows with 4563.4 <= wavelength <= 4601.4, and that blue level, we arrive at 0.139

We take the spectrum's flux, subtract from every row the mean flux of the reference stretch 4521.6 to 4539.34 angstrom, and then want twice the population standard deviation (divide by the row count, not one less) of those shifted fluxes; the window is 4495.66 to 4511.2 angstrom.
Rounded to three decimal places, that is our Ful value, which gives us 0.445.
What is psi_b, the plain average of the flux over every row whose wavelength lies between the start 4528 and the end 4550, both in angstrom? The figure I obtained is 1.13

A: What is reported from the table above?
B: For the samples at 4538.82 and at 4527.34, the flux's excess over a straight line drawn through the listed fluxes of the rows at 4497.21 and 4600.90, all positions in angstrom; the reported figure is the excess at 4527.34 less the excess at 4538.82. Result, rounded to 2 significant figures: -0.11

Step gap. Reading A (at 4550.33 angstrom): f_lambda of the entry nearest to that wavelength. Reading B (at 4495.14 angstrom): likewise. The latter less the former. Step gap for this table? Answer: 0.12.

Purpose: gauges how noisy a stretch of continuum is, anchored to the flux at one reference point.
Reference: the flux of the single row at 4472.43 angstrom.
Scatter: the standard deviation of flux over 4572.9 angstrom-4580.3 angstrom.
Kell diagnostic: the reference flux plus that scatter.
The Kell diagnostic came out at 1.40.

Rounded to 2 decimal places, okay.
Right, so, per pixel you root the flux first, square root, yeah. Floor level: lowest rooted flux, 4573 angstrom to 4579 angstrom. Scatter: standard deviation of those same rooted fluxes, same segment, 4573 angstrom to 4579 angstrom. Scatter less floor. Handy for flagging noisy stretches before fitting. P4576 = -1.08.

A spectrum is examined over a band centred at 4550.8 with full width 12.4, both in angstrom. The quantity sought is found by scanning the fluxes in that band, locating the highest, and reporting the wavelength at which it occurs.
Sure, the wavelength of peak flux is 4551.38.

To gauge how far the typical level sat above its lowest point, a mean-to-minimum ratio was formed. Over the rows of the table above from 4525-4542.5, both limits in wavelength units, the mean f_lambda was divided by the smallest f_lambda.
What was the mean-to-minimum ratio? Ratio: 1.49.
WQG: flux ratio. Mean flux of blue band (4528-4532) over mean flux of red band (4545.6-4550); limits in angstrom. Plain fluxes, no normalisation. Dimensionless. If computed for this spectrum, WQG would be 0.94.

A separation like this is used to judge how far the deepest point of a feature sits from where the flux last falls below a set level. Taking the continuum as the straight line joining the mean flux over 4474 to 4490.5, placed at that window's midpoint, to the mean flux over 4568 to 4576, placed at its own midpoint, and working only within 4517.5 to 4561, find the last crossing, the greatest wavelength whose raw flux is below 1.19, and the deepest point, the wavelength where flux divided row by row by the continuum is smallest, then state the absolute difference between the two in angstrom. 19.9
